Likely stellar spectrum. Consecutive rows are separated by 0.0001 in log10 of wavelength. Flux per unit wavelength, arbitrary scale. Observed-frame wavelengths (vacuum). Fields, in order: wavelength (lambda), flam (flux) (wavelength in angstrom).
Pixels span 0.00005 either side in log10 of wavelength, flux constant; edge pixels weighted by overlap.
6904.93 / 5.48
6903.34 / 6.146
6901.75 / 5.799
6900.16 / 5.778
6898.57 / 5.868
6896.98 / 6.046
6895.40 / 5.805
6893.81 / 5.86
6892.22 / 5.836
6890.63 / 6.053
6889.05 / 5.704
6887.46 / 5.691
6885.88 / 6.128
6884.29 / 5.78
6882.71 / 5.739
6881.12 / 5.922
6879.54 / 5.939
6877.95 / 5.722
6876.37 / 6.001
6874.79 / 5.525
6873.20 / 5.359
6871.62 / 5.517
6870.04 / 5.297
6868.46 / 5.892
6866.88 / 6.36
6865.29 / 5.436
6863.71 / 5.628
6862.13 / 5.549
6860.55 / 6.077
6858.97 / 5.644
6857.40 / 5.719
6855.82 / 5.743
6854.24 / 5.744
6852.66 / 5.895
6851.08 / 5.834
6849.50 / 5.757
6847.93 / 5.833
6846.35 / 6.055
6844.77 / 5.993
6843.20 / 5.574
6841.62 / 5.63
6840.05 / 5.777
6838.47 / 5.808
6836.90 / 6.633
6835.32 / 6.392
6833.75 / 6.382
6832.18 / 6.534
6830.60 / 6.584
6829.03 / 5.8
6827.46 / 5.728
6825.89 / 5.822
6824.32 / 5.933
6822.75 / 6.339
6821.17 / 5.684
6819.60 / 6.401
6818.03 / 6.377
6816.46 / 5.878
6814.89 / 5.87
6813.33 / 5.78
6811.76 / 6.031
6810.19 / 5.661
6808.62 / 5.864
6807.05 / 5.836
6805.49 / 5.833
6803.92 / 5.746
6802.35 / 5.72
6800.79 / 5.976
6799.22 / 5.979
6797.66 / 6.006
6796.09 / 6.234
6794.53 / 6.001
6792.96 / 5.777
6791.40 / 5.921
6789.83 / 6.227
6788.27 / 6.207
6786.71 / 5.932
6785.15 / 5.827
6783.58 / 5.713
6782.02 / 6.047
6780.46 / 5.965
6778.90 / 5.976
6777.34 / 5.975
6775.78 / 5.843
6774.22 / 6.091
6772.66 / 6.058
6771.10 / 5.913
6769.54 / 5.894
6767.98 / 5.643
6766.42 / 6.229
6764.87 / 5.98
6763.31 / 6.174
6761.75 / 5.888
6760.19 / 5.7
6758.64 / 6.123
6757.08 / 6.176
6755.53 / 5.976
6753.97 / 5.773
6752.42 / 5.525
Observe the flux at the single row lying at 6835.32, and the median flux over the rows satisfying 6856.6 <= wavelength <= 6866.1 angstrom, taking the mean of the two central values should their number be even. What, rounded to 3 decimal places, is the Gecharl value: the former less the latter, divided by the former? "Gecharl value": 0.118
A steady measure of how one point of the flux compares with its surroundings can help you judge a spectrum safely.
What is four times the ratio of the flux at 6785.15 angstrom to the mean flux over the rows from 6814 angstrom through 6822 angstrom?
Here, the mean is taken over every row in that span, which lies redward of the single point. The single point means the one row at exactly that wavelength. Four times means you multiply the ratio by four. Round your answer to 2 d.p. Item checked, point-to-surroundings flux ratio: 3.86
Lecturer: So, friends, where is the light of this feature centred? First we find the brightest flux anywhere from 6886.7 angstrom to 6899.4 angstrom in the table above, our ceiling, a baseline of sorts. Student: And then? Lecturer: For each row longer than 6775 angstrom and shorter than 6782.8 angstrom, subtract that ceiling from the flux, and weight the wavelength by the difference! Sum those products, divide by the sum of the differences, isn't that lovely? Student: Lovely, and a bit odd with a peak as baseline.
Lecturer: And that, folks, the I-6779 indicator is 6777.5 angstrom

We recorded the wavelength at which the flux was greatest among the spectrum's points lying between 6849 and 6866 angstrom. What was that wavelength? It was 6860.55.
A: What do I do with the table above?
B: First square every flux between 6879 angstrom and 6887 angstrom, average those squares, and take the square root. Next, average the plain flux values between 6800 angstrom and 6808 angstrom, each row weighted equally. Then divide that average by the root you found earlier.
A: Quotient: 0.99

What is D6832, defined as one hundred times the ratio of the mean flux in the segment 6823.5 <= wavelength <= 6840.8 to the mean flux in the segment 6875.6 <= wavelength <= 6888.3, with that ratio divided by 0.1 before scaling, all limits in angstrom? 1045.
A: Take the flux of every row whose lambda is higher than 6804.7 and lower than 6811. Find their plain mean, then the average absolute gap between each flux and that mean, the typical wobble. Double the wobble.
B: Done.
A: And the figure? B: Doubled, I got 0.14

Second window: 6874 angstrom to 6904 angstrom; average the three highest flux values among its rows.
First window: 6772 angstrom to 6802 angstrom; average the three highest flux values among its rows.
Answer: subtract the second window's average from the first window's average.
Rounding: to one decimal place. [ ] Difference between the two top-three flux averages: 0.1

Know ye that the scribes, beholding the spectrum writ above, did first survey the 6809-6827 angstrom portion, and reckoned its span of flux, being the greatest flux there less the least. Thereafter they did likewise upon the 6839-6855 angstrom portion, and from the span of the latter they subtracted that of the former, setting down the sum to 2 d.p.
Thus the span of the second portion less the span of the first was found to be -0.26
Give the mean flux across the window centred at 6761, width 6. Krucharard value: 5.97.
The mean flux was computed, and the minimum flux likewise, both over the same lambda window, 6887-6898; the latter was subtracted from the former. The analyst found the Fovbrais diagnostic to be 0.17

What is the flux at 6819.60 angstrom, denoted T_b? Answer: 6.401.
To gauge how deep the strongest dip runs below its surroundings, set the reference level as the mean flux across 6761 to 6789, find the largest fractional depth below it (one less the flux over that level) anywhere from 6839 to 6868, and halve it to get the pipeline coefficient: 0.044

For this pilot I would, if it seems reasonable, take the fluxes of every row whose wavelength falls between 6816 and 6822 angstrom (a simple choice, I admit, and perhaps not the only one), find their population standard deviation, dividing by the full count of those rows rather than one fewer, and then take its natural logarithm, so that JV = -1.17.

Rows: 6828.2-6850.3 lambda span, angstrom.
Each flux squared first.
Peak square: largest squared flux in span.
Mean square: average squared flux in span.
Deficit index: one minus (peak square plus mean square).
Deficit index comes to -79.8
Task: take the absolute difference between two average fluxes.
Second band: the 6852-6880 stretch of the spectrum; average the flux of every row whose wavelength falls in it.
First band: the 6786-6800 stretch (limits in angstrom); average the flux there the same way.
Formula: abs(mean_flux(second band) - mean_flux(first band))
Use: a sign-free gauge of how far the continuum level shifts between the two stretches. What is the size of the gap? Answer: 0.31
